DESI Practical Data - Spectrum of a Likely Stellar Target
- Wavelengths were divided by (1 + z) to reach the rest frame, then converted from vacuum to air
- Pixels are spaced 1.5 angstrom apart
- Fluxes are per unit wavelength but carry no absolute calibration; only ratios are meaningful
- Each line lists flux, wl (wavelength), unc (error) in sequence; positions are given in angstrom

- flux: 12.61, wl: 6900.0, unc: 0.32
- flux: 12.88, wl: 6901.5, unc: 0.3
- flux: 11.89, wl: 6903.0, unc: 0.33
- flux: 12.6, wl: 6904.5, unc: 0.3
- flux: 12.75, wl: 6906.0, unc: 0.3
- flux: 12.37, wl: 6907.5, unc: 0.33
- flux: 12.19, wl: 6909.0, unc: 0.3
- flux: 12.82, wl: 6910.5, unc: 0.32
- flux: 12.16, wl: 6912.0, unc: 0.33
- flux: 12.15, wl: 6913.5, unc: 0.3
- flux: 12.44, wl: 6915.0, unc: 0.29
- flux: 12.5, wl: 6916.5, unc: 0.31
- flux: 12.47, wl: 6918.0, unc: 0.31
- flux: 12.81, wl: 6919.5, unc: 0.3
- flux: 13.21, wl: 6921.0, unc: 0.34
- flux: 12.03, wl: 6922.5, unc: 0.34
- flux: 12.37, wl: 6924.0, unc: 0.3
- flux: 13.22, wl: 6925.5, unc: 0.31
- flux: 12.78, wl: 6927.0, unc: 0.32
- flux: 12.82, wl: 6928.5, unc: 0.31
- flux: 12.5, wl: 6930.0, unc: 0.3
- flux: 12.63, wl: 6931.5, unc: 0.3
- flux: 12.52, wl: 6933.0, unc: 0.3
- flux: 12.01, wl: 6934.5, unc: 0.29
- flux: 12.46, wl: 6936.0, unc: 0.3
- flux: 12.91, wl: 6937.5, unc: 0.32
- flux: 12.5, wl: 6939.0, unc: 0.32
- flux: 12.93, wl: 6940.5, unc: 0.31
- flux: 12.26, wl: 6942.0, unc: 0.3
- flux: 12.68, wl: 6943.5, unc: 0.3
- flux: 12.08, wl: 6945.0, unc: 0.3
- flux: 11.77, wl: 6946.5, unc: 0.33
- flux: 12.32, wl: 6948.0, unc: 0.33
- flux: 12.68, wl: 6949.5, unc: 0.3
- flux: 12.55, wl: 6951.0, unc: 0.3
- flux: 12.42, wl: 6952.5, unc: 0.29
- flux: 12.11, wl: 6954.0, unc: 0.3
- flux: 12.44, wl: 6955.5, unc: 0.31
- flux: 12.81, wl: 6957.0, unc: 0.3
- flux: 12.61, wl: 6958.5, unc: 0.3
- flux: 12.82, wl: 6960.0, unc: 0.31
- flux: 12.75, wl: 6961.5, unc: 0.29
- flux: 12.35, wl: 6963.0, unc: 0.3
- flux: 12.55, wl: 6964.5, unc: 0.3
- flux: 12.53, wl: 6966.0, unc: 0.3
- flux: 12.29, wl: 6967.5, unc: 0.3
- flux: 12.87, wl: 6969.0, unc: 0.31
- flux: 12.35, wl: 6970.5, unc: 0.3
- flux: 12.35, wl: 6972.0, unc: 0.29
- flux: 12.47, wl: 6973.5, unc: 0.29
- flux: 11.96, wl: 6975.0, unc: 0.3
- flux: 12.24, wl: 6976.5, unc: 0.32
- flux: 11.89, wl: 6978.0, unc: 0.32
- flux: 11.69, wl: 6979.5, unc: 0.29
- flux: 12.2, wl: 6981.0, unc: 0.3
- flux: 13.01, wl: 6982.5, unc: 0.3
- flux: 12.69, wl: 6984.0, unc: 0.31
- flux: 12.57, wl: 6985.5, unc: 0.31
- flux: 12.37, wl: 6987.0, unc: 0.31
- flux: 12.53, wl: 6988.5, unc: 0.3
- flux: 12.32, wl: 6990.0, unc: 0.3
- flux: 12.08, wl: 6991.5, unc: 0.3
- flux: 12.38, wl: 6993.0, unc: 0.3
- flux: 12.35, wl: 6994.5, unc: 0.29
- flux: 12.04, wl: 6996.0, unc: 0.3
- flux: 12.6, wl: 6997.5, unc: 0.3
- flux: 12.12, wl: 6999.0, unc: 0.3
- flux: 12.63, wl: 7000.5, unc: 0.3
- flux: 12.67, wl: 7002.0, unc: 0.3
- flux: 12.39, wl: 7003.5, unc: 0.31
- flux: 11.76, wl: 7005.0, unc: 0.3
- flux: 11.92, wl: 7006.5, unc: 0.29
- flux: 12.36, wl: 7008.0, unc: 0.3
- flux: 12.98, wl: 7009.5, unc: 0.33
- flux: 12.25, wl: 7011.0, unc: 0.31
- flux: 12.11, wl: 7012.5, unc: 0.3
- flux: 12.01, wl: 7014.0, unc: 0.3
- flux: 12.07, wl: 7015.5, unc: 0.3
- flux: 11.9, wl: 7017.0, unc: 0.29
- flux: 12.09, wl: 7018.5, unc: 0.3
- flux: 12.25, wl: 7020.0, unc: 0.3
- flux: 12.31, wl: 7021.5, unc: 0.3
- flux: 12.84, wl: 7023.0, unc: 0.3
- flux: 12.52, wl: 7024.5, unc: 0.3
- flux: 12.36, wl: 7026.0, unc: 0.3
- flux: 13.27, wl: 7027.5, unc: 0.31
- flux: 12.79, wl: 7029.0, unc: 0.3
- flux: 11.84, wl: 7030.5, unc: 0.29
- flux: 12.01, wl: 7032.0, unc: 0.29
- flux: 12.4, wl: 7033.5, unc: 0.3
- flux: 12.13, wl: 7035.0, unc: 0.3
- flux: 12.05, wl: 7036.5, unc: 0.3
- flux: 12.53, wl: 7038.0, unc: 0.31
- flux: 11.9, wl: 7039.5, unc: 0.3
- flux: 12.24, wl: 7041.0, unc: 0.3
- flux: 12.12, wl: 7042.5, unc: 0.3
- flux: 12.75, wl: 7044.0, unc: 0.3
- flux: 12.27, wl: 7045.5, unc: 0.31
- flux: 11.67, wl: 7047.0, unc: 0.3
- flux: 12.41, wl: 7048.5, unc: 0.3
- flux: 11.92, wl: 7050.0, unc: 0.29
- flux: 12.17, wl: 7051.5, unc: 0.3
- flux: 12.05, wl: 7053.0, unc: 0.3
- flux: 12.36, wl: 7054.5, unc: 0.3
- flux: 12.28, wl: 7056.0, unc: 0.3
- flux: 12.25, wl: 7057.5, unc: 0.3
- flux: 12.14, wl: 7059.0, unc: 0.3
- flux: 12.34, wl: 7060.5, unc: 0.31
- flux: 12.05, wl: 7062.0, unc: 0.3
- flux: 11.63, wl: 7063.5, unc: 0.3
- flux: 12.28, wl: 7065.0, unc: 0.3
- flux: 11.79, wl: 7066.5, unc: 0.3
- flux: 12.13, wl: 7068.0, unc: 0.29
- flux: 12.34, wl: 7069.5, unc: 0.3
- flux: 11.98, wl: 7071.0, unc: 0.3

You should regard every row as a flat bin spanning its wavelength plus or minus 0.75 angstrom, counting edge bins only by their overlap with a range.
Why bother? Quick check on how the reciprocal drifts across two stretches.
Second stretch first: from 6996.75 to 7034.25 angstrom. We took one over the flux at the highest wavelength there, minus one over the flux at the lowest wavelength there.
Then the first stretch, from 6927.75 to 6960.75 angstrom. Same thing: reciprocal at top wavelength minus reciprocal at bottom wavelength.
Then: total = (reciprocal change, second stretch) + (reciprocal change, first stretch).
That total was 0.0013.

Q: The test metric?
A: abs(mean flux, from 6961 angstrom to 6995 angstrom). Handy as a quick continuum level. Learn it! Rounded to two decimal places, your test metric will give 12.38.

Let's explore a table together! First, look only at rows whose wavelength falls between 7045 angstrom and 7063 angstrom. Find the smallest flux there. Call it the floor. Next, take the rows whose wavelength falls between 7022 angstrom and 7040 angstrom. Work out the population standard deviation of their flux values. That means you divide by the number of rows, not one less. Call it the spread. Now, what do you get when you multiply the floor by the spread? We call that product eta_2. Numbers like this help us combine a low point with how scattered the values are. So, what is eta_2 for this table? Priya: 4.82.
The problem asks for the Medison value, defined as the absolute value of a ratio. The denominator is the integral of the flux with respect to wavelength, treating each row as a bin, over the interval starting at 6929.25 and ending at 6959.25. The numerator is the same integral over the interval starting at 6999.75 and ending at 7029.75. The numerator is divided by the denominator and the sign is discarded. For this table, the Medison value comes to 0.993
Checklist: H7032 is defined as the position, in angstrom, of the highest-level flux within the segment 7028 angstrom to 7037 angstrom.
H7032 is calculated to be 7029.0 angstrom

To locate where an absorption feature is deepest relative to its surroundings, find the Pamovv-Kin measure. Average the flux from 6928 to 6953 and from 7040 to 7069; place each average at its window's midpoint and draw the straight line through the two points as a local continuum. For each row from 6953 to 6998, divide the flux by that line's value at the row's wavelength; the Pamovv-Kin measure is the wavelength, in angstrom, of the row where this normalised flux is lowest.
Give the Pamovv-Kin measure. 6979.5 angstrom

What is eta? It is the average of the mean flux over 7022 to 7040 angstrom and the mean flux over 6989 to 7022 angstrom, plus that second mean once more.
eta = 24.6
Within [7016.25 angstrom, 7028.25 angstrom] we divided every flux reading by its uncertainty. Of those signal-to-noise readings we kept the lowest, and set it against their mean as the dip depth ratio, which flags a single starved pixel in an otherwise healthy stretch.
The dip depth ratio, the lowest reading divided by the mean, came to 0.97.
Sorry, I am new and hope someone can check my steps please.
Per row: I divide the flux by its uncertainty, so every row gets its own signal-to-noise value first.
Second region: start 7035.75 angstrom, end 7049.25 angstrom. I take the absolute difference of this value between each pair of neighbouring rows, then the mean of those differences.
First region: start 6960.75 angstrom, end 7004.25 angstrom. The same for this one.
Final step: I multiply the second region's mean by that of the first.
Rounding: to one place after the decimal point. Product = 1.8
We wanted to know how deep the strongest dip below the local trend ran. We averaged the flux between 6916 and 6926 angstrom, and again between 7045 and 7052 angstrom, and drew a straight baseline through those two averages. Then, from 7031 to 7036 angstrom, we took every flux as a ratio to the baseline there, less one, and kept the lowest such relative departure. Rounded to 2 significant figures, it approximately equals -0.012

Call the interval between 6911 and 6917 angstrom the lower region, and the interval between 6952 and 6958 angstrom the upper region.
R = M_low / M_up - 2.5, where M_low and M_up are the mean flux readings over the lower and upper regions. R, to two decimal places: -1.51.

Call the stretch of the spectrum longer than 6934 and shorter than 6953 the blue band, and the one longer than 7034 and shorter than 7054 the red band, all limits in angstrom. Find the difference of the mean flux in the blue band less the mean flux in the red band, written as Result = 0.26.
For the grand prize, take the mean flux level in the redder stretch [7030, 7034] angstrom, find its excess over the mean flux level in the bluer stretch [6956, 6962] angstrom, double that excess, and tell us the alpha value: -1.3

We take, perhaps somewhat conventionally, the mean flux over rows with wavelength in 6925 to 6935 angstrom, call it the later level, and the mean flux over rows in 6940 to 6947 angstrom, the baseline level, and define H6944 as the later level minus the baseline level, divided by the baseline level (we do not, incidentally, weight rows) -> 0.024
